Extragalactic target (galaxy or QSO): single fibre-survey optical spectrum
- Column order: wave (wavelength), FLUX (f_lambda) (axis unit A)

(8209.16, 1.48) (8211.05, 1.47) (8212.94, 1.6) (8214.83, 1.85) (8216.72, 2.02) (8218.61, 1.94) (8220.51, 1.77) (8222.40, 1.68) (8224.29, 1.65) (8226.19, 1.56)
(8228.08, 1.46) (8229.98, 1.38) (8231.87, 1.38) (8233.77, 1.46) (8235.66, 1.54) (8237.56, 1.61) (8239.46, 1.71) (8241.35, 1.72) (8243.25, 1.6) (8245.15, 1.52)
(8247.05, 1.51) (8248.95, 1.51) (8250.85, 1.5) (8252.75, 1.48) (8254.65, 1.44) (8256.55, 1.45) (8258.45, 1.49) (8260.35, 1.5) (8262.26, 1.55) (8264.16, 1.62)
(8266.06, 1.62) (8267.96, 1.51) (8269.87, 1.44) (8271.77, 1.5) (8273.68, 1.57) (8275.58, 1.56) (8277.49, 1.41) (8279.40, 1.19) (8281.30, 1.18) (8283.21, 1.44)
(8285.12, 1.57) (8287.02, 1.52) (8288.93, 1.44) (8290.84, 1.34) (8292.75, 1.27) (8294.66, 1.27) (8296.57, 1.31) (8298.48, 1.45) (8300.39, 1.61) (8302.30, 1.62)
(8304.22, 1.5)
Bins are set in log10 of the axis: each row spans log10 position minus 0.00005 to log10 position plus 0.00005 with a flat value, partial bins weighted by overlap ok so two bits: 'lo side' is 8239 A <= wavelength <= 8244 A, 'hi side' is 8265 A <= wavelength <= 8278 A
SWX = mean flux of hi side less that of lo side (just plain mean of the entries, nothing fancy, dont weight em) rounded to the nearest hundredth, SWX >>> -0.16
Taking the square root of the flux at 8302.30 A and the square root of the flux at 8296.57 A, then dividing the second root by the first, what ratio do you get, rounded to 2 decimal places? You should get 0.90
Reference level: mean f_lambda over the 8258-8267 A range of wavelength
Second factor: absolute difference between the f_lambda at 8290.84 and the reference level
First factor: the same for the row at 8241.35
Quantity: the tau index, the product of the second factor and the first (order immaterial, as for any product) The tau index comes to 0.035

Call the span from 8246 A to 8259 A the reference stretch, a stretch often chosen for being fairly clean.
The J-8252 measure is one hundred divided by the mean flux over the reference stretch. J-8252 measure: 67.4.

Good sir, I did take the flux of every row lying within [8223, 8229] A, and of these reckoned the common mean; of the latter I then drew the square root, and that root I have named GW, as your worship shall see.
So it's 1.25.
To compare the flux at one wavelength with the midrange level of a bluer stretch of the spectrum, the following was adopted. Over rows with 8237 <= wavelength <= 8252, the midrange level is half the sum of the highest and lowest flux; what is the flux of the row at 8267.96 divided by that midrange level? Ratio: 0.938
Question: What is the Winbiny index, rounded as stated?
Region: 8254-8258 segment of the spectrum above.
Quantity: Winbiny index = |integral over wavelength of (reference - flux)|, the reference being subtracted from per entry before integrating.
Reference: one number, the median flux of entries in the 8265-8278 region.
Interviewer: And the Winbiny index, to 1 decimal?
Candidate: 0.2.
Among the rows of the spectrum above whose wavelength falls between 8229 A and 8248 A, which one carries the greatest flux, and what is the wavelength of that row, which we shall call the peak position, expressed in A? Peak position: 8241.35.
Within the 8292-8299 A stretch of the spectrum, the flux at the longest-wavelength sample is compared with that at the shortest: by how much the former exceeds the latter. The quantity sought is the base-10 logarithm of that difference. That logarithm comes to -0.74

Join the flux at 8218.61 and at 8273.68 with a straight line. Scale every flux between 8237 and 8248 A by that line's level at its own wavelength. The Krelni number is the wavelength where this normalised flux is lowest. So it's 8245.15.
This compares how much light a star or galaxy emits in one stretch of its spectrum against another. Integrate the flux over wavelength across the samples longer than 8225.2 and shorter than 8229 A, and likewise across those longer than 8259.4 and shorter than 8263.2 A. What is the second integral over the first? 1.01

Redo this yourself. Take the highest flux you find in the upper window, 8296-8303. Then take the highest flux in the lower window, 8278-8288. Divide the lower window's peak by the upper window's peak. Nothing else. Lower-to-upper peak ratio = 0.969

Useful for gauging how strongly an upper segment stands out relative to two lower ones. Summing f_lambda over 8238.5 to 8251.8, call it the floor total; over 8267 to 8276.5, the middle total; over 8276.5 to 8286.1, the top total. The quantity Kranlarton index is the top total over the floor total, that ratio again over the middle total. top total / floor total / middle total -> 0.081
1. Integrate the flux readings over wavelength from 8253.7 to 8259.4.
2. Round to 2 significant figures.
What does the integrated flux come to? 8.3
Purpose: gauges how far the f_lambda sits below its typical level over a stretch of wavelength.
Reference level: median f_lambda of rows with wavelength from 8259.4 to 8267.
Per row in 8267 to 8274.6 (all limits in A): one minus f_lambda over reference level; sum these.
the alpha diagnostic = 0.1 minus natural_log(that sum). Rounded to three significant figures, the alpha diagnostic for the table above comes 1.70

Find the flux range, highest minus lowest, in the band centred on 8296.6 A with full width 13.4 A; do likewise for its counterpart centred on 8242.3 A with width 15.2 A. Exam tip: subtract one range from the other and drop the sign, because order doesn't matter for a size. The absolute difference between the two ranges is 0.14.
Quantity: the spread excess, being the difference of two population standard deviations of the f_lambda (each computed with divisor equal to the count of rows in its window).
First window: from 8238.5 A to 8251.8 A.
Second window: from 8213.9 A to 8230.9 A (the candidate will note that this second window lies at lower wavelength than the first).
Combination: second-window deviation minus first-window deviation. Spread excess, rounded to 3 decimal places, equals 0.113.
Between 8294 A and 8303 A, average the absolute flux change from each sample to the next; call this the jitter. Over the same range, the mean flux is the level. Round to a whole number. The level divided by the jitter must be 17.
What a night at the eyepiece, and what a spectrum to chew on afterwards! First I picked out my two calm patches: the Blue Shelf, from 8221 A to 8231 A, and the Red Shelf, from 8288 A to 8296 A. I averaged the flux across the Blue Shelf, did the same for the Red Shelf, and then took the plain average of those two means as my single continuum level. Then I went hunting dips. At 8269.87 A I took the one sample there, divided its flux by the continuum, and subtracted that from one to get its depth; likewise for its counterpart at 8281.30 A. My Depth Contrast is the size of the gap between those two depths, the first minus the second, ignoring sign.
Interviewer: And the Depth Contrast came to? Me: 0.18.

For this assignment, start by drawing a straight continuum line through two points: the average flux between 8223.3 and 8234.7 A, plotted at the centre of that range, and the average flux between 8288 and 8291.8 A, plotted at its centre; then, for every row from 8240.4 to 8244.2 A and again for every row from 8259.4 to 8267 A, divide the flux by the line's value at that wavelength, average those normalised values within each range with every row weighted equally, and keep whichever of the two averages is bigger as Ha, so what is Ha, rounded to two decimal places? 1.14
